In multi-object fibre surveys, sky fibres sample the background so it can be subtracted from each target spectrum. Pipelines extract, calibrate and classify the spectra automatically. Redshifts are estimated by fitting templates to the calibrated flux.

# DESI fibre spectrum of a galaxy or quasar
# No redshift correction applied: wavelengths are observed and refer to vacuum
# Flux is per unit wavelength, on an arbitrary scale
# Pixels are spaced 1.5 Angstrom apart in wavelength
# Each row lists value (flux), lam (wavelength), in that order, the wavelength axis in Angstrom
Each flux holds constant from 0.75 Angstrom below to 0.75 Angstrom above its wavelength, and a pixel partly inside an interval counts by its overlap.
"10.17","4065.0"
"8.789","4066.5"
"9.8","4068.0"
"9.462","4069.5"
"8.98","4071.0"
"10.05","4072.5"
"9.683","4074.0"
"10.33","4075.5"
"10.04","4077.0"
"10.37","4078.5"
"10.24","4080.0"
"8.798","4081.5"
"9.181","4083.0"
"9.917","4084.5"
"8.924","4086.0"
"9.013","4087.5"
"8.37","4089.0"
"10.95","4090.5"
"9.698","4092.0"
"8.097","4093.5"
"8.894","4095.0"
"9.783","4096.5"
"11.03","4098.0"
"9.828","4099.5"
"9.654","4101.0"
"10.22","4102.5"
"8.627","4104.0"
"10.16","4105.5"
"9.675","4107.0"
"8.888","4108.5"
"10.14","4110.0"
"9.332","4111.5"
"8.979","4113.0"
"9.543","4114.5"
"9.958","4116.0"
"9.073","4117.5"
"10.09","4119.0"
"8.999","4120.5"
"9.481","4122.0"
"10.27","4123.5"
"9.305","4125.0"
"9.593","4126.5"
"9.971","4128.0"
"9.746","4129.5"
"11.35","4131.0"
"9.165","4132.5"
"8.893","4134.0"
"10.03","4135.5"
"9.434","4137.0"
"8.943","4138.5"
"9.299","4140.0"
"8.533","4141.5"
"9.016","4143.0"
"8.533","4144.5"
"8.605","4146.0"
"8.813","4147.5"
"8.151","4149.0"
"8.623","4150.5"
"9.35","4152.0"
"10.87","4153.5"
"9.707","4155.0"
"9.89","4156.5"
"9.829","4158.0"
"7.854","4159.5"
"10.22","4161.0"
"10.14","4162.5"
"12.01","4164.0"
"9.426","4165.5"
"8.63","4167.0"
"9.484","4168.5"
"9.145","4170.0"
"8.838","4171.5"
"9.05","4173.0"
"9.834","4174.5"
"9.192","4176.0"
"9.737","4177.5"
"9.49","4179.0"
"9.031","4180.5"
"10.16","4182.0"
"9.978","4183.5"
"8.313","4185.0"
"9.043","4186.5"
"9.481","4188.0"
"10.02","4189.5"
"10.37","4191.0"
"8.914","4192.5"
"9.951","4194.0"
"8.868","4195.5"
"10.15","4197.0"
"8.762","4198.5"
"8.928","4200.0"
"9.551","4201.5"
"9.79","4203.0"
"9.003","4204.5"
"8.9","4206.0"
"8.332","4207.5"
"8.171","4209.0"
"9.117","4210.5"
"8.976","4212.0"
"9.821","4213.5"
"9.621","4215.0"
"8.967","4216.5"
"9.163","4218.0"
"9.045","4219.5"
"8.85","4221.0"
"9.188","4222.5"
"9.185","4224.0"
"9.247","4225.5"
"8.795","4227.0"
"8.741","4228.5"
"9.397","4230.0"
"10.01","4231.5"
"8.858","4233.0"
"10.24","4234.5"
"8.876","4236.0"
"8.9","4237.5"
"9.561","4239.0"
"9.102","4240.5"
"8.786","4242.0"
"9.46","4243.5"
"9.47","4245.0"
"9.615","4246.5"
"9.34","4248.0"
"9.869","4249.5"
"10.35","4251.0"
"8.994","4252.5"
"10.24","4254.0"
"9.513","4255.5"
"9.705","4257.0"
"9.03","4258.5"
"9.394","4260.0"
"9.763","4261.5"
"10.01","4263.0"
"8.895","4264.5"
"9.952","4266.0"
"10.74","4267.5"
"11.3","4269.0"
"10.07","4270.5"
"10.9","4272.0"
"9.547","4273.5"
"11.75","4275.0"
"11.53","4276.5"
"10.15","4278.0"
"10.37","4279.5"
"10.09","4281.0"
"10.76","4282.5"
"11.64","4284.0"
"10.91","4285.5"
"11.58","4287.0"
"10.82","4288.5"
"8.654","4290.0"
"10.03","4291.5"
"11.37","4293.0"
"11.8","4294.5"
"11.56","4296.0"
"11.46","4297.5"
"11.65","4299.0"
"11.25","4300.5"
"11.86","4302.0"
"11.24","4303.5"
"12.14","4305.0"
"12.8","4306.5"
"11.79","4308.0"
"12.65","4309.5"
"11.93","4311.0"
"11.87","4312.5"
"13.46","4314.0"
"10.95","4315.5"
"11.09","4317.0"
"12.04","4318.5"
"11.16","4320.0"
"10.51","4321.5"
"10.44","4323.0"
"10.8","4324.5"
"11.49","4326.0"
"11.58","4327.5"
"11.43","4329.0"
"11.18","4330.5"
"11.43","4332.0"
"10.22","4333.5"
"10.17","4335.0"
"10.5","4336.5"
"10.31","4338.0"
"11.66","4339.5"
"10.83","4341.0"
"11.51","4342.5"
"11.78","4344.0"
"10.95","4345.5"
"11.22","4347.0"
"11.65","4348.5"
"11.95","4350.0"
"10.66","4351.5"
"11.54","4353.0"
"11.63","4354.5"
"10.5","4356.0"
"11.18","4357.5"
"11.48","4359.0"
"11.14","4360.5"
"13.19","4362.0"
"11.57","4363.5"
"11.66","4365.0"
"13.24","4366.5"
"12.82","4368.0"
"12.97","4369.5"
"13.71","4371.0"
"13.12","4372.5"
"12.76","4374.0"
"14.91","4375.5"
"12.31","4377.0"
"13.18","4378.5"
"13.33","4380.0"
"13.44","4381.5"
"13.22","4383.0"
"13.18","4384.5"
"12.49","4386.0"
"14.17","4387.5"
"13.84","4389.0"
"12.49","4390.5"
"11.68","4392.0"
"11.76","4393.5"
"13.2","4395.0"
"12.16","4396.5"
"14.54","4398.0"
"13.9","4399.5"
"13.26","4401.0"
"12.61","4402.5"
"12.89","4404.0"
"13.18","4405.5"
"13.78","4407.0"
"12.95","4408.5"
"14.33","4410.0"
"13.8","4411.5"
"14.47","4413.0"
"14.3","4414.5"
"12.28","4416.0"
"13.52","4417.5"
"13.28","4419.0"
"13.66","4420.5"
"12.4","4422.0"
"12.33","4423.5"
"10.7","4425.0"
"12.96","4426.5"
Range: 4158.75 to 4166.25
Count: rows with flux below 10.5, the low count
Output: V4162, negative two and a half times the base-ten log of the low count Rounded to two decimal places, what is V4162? -1.51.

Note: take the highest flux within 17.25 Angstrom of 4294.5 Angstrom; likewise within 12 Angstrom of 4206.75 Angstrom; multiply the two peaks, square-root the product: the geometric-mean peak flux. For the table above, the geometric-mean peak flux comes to 11.4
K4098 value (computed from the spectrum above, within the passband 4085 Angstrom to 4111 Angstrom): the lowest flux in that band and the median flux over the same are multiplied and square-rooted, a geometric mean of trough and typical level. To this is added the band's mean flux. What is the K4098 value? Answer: 18.38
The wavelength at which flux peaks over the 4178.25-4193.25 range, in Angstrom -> 4191.0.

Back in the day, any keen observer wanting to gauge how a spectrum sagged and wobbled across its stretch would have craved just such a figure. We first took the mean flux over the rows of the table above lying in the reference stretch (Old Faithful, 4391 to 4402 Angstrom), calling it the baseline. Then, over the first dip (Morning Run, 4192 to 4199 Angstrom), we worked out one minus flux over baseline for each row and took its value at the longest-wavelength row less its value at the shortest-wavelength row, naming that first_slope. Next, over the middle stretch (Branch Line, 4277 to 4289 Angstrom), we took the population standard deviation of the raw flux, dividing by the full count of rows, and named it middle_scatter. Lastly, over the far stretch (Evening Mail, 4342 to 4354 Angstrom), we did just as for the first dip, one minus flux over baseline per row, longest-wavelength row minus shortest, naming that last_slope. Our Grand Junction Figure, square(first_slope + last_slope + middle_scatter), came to 0.32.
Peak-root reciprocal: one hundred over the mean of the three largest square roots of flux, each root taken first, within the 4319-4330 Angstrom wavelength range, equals 29.5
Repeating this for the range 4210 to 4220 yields 32.4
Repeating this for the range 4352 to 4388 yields 26.5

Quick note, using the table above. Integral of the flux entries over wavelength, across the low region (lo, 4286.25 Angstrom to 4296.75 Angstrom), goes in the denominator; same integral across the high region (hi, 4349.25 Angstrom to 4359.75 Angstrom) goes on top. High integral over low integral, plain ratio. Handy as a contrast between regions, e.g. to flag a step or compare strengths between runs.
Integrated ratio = 1.04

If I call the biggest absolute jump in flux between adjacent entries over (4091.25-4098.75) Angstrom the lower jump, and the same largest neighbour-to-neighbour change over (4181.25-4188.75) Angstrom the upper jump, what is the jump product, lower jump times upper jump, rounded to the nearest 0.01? 2.67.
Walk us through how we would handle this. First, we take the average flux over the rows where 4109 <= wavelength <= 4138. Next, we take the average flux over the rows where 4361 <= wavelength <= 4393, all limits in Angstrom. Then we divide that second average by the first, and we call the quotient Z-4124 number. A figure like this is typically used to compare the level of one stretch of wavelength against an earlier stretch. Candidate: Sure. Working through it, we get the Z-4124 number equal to 1.35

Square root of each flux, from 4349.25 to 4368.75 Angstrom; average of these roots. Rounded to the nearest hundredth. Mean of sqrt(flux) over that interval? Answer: 3.42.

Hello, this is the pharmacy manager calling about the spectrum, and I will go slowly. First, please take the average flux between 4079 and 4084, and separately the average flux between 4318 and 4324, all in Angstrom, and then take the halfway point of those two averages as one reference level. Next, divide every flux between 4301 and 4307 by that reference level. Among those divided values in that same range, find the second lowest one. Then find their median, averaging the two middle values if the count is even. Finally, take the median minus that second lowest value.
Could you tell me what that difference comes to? 0.014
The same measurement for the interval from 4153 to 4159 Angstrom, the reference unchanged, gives 0.003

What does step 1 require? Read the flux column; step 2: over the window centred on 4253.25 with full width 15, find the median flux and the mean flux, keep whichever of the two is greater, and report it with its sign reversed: -9.6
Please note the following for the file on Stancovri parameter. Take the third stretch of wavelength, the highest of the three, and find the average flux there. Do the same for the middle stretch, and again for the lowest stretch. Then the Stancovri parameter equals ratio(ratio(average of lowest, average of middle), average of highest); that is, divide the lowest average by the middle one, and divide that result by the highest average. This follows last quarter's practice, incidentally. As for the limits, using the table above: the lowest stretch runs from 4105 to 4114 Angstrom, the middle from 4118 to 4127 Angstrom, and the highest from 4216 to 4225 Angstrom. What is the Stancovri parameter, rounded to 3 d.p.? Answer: 0.109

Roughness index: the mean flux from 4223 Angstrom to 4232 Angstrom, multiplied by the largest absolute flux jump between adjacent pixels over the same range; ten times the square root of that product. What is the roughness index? 25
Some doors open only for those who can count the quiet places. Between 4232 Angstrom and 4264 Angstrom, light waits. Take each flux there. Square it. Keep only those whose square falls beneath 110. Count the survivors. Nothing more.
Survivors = 21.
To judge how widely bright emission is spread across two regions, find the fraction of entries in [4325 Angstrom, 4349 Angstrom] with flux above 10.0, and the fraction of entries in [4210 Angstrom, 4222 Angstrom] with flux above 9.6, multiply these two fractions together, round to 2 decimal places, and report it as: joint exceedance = 0.25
